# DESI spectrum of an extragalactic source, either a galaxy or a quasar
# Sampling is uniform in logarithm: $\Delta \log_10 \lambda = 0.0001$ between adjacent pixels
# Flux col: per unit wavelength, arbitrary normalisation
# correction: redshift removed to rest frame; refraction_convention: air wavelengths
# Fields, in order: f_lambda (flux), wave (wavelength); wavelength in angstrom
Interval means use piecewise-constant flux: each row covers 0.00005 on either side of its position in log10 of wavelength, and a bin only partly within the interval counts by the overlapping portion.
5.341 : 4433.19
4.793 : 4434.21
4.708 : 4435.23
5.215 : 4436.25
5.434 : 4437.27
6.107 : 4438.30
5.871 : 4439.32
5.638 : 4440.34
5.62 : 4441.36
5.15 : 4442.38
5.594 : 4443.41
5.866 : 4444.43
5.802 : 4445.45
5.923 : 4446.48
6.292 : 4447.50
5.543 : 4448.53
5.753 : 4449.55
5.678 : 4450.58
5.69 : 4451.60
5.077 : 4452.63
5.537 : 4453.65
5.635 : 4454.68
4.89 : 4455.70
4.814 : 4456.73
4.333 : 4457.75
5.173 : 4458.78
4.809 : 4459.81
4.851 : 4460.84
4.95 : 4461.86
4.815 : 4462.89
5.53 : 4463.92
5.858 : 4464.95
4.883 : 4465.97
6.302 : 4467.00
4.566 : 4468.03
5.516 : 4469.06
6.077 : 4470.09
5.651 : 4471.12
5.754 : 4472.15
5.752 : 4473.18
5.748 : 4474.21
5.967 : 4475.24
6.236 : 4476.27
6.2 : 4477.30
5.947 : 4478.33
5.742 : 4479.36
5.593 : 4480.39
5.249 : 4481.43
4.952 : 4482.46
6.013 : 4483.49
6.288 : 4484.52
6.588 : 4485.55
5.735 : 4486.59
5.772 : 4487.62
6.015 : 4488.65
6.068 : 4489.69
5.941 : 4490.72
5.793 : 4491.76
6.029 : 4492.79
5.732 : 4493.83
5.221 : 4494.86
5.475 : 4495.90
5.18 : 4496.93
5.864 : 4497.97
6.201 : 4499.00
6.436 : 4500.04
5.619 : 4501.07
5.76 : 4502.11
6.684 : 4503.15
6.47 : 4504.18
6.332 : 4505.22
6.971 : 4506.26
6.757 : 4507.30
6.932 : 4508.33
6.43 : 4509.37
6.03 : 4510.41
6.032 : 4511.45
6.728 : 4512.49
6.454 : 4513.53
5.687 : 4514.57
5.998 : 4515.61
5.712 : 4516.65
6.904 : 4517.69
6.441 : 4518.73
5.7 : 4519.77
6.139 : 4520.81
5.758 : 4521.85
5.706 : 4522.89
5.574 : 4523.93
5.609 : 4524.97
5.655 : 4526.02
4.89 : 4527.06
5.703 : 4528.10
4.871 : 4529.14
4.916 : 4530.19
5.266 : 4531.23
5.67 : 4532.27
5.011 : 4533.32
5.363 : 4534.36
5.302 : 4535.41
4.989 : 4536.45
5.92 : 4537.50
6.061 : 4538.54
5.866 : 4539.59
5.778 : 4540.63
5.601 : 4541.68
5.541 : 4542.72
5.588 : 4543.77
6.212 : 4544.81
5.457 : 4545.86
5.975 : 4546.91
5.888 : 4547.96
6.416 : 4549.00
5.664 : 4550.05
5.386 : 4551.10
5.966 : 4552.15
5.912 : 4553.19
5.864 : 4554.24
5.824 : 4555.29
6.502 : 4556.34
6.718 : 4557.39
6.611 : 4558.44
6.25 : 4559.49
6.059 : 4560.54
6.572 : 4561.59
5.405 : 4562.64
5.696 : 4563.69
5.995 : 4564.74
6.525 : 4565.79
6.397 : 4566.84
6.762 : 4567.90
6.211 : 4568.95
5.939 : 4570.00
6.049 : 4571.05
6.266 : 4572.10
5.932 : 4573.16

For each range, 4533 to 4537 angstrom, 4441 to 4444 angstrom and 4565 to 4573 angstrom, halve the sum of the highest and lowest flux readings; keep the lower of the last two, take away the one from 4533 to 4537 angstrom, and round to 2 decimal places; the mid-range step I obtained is 0.21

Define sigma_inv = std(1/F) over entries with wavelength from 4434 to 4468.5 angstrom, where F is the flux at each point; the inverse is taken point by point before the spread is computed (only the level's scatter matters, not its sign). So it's 0.018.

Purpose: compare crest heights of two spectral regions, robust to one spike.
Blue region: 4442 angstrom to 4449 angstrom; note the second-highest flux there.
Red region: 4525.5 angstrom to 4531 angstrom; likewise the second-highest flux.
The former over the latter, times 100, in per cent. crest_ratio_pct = 105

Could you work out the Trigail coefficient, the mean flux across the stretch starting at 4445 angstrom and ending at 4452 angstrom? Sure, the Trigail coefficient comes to 5.81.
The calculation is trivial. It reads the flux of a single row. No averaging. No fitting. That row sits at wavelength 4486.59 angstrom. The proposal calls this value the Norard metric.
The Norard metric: 5.735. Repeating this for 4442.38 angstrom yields 5.15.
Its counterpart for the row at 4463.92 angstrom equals 5.53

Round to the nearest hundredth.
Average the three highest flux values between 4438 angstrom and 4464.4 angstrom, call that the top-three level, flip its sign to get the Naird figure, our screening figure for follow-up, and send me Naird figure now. -6.11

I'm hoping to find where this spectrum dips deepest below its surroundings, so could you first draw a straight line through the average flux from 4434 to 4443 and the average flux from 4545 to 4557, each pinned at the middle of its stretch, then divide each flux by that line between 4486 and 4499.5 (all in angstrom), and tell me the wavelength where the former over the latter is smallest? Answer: 4496.93 angstrom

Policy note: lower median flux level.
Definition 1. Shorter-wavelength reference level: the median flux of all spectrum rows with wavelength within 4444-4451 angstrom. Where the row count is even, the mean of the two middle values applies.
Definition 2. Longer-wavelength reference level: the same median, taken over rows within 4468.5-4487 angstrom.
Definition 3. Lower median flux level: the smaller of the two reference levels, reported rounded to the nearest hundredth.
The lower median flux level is 5.75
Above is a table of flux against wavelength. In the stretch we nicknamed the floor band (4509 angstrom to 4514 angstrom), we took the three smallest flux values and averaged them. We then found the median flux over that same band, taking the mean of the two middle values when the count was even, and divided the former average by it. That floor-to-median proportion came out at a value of 0.959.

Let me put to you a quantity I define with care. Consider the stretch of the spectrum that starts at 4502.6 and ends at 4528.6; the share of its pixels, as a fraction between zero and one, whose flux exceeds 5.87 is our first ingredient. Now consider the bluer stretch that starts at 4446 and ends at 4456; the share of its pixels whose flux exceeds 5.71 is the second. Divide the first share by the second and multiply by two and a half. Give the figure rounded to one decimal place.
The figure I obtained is 5.0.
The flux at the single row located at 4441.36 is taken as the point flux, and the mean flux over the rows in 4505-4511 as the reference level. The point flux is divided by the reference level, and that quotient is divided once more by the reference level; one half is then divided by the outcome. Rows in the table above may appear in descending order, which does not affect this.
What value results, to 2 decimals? 3.85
